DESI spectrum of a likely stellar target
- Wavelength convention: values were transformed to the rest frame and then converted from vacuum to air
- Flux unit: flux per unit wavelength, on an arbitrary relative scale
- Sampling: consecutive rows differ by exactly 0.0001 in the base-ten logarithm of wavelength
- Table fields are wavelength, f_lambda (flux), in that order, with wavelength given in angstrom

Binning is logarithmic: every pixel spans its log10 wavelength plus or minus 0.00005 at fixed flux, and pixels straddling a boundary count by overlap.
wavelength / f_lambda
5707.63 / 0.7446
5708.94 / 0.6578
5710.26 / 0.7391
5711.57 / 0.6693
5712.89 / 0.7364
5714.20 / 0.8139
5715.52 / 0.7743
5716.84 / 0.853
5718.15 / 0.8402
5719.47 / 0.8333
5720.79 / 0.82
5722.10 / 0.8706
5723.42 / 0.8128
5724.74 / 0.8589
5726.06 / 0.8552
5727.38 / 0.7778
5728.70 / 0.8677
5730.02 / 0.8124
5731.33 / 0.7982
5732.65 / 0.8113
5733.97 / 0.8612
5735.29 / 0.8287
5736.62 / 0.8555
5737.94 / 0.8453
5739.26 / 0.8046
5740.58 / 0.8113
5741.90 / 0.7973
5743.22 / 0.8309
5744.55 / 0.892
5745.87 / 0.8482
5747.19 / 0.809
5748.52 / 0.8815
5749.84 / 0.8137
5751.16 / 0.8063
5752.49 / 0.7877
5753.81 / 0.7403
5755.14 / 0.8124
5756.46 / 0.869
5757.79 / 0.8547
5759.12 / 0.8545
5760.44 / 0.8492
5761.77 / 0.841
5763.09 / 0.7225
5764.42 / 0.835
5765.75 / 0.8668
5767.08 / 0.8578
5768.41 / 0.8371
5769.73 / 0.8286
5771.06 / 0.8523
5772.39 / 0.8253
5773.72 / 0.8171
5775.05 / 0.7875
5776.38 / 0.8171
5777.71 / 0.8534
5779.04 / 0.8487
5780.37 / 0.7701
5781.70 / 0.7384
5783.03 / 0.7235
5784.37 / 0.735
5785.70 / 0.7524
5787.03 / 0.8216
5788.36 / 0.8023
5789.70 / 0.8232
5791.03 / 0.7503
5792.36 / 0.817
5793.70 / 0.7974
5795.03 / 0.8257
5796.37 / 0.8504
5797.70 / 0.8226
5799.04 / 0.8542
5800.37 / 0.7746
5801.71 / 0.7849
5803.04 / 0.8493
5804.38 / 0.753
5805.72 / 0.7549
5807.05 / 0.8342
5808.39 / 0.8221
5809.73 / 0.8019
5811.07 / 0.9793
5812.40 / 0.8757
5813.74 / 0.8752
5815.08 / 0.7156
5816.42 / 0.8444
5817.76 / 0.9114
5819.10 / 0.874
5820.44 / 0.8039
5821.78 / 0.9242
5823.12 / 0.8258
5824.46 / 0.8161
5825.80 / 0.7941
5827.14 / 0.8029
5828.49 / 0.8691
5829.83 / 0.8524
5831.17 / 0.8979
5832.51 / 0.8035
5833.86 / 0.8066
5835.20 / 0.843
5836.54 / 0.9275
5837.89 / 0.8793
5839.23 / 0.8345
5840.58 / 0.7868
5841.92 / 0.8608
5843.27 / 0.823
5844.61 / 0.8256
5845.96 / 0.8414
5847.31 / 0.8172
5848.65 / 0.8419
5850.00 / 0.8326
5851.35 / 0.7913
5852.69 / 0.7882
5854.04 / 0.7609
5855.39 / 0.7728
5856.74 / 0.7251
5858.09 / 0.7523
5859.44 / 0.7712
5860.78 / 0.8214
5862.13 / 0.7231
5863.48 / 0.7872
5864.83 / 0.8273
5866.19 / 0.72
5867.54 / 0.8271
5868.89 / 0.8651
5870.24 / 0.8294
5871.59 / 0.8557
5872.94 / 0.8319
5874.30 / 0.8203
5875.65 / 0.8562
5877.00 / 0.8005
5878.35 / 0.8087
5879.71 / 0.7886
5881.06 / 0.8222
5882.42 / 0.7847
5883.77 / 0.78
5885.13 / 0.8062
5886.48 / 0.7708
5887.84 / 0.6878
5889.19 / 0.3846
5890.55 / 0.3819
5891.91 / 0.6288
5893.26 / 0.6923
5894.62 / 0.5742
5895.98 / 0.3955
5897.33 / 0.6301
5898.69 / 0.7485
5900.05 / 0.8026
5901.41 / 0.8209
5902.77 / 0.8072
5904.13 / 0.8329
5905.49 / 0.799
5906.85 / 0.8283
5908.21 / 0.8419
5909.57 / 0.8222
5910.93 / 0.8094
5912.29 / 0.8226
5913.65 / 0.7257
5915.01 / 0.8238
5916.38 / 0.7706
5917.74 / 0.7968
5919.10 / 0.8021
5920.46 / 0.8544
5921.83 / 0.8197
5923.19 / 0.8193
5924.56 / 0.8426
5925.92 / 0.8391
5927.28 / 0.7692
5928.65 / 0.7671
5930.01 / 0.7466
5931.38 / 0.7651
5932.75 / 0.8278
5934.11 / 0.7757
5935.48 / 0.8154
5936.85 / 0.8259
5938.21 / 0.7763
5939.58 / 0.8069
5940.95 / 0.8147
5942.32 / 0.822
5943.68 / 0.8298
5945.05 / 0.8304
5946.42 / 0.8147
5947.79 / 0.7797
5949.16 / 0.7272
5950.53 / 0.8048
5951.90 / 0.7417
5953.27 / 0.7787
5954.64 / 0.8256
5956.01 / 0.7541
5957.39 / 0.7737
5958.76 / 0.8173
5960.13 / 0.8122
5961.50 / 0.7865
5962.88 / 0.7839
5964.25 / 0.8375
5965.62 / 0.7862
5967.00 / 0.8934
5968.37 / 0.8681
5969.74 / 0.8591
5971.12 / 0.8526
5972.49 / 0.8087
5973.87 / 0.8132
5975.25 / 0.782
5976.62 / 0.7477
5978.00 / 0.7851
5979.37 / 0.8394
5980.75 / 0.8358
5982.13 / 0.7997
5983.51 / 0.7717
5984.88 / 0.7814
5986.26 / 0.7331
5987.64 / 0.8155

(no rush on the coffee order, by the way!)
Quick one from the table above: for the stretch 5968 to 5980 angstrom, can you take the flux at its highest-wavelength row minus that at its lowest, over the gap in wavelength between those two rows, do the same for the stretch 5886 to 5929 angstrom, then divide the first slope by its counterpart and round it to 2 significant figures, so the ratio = 30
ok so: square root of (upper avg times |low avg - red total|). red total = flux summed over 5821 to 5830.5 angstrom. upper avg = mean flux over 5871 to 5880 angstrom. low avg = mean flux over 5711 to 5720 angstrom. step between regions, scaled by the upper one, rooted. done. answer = 2.05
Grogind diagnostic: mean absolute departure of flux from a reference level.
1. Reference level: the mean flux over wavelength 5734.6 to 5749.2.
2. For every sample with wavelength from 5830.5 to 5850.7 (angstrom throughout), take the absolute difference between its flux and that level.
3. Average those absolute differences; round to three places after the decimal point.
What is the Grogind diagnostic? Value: 0.027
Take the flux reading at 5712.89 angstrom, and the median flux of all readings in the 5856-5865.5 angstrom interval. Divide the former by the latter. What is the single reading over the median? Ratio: 0.95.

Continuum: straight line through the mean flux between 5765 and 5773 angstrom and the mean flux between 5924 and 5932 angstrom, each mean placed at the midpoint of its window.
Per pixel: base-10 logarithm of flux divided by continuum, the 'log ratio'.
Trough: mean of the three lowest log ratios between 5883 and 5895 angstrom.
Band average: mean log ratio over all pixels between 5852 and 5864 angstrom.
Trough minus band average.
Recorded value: -0.24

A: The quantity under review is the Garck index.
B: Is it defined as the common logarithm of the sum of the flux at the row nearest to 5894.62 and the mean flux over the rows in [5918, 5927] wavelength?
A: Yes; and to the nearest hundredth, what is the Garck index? 0.15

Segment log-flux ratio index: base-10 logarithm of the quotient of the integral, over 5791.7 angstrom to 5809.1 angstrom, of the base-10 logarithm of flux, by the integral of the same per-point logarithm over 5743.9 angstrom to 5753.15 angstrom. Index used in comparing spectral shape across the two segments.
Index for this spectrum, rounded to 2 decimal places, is 0.34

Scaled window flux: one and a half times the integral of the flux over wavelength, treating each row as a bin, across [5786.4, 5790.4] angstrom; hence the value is 4.89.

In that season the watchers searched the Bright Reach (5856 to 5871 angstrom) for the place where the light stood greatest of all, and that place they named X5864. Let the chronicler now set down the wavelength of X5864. 5868.89 angstrom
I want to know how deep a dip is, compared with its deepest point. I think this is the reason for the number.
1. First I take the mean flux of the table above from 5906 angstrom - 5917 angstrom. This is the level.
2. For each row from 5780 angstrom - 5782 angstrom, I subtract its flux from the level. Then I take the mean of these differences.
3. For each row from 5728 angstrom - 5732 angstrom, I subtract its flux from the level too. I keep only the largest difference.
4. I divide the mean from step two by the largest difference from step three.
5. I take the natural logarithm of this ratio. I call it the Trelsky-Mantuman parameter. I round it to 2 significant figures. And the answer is 1.9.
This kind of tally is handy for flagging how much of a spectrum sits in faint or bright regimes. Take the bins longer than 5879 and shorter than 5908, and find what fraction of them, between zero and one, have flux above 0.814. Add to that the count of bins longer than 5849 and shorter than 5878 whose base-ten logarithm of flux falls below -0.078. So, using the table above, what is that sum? 18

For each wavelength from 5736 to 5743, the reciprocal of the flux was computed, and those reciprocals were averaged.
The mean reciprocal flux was 1.22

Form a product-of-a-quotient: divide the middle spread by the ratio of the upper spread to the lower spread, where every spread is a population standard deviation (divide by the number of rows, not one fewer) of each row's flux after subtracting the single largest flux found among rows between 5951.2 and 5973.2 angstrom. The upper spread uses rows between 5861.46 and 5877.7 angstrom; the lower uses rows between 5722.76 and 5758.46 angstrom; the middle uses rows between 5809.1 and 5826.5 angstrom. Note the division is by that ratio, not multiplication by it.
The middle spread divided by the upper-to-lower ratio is 0.049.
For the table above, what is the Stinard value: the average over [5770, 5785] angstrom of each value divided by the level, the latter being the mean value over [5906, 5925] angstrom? 0.98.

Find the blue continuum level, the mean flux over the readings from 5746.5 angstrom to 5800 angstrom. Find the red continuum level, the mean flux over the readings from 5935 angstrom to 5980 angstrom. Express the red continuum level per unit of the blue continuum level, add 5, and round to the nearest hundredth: 5.99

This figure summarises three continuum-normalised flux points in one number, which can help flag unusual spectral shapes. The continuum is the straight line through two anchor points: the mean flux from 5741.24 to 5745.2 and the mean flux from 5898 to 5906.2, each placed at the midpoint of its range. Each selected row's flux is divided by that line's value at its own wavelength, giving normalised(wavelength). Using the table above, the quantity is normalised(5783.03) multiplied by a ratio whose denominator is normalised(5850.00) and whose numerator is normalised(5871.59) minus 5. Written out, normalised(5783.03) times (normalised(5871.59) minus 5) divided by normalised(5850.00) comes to -3.36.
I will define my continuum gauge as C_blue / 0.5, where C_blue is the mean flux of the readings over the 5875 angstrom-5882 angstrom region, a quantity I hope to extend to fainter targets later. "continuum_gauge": 1.63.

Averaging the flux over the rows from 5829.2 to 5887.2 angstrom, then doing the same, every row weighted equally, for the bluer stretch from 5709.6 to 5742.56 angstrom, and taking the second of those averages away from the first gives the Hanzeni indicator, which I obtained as 0.00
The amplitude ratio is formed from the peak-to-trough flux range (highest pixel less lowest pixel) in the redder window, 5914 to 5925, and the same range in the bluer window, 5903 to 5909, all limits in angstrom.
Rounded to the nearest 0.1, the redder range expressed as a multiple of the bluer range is 2.0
